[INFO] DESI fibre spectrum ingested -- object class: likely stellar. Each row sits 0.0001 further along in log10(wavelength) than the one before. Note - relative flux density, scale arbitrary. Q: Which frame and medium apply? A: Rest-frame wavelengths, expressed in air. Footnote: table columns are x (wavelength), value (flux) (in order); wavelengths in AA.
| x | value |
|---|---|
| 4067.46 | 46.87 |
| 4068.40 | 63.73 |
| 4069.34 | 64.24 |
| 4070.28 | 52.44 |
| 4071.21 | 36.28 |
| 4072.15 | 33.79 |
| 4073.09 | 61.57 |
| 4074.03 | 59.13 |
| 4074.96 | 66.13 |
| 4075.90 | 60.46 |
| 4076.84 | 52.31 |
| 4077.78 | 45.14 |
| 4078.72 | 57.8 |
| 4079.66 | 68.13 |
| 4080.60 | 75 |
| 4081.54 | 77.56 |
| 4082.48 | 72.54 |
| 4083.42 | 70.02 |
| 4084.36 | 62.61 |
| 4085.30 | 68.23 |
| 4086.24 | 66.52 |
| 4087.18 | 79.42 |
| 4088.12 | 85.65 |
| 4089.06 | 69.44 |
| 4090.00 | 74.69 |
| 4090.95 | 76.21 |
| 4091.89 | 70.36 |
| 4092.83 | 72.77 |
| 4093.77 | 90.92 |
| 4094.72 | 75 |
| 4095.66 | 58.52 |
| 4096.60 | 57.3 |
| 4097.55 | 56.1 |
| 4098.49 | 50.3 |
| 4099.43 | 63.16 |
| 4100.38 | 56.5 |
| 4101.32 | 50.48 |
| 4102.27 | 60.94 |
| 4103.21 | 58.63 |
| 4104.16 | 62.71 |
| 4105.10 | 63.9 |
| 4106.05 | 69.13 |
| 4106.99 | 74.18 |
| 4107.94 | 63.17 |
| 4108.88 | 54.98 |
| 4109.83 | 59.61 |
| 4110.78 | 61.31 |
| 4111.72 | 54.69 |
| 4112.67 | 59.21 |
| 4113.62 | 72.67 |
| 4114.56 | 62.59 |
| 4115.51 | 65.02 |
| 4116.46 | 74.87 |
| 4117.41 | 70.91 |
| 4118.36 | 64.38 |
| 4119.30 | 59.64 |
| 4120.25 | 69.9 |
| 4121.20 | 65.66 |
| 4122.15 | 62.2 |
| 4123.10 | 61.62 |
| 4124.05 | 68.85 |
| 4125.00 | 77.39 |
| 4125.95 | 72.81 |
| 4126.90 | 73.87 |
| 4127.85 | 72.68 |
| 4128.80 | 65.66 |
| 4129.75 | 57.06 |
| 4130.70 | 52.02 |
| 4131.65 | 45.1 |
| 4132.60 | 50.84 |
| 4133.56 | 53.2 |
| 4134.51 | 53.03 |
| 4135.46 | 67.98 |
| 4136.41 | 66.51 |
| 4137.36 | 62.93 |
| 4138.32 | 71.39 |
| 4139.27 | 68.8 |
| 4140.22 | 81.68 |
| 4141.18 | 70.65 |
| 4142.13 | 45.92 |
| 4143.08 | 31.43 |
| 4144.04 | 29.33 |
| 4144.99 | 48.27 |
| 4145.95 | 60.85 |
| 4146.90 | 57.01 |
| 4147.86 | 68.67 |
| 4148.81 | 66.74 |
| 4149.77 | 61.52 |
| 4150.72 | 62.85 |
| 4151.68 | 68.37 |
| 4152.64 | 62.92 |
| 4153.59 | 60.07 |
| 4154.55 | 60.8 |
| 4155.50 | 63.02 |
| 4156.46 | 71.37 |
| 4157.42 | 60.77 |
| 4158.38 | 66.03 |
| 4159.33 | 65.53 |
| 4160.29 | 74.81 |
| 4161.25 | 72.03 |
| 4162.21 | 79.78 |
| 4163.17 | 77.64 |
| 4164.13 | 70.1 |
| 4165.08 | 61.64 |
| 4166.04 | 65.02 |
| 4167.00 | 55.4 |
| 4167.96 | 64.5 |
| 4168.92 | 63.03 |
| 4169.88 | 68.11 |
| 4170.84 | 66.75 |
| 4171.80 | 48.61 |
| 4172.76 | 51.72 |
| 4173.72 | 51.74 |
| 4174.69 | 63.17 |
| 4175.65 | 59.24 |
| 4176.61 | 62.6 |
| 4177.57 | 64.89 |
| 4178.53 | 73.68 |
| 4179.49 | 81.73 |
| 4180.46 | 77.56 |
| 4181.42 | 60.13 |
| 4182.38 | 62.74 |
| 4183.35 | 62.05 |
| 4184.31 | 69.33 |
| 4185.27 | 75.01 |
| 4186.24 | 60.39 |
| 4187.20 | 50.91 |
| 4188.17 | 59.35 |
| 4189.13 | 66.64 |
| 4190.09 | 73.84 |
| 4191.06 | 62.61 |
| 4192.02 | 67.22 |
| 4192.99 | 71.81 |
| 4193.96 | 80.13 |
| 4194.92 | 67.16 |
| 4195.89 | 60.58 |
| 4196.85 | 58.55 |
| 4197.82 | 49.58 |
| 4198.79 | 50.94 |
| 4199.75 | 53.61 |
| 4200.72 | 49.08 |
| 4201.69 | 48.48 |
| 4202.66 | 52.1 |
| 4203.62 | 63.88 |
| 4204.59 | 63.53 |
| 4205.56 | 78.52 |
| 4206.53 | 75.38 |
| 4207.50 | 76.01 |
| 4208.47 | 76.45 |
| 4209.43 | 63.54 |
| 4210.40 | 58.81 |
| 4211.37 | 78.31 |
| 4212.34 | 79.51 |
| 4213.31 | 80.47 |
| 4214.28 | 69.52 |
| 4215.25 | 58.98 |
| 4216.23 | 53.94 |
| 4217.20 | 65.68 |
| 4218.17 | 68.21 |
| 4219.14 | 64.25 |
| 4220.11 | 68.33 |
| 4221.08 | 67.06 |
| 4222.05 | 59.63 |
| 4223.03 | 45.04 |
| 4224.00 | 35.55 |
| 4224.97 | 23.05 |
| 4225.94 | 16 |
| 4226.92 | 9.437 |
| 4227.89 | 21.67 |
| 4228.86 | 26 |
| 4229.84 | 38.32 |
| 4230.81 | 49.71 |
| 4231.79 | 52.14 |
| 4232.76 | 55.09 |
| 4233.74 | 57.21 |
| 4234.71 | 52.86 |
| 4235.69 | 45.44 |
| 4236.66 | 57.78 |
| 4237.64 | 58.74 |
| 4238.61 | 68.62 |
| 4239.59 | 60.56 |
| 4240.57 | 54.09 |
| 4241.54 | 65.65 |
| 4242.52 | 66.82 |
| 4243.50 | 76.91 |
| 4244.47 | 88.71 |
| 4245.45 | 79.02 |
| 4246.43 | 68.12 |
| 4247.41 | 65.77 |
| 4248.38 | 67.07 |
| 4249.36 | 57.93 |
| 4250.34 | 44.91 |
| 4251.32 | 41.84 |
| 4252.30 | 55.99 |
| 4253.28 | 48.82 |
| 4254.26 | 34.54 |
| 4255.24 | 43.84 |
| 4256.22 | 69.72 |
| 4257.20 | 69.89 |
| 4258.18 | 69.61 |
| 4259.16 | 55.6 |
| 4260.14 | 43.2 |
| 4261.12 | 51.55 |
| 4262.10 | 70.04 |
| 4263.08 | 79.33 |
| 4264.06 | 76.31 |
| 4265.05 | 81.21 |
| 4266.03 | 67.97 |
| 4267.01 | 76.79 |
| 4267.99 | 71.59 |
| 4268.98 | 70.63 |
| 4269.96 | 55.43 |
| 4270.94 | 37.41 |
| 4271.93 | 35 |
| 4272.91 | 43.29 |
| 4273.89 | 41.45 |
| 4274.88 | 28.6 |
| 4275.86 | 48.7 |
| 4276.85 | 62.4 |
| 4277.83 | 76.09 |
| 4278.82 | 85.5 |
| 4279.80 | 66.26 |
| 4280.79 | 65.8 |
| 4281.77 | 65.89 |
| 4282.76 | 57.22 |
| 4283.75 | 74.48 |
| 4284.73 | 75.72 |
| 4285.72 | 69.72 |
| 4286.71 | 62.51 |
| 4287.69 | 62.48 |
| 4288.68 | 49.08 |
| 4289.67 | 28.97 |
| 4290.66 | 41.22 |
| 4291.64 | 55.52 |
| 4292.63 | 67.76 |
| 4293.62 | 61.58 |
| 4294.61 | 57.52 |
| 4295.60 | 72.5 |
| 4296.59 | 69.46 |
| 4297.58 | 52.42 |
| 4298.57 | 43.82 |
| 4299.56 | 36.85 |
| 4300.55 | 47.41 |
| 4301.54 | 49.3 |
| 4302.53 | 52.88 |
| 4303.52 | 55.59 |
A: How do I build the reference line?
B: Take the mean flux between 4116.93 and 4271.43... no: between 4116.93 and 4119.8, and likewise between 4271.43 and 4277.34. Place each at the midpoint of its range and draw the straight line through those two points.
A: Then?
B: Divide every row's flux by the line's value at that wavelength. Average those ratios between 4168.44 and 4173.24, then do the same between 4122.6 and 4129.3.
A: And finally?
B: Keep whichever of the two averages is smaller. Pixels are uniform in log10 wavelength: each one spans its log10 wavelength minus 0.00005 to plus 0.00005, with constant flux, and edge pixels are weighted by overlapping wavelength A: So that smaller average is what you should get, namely 1.03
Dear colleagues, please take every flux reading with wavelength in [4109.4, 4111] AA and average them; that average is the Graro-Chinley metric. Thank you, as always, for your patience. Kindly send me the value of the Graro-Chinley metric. 60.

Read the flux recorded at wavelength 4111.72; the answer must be 54.69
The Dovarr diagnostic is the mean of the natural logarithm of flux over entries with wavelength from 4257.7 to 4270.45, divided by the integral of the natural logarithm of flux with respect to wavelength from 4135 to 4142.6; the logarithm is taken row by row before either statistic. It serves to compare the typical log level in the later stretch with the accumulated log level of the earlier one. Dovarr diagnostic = 0.13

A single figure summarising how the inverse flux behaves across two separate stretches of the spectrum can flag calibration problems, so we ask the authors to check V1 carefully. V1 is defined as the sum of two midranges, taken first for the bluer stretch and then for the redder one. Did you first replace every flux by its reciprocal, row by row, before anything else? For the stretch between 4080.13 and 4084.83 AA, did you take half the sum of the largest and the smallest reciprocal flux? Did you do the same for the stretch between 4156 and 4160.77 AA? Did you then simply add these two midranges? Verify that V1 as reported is 0.029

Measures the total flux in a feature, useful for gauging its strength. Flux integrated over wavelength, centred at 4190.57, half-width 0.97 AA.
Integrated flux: 132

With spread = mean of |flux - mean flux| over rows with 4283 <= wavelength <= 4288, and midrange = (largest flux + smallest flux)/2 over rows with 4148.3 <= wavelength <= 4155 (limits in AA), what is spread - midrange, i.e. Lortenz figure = -59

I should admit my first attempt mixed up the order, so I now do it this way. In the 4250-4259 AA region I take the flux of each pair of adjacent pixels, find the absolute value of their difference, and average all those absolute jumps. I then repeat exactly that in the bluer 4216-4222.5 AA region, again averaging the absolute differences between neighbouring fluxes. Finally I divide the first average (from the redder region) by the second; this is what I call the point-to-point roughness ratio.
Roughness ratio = 1.8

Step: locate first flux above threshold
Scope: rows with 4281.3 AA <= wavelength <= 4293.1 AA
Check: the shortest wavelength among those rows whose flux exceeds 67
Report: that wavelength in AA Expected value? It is 4283.75 AA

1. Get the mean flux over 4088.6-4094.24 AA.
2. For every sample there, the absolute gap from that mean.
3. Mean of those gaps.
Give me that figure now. 5.2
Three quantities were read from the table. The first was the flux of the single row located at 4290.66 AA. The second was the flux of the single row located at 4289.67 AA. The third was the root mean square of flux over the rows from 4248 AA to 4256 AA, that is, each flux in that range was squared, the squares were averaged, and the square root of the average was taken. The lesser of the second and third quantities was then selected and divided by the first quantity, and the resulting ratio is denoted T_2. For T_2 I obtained 0.70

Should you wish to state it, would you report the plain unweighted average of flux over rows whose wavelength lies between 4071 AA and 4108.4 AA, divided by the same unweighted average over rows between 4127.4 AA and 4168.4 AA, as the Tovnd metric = 1.04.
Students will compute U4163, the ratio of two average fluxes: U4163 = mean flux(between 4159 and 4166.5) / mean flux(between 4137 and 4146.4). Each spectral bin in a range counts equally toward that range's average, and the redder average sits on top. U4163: 1.24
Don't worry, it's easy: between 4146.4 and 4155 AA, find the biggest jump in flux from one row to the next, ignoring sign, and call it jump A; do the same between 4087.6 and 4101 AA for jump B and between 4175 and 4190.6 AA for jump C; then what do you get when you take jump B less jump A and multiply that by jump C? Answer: 113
